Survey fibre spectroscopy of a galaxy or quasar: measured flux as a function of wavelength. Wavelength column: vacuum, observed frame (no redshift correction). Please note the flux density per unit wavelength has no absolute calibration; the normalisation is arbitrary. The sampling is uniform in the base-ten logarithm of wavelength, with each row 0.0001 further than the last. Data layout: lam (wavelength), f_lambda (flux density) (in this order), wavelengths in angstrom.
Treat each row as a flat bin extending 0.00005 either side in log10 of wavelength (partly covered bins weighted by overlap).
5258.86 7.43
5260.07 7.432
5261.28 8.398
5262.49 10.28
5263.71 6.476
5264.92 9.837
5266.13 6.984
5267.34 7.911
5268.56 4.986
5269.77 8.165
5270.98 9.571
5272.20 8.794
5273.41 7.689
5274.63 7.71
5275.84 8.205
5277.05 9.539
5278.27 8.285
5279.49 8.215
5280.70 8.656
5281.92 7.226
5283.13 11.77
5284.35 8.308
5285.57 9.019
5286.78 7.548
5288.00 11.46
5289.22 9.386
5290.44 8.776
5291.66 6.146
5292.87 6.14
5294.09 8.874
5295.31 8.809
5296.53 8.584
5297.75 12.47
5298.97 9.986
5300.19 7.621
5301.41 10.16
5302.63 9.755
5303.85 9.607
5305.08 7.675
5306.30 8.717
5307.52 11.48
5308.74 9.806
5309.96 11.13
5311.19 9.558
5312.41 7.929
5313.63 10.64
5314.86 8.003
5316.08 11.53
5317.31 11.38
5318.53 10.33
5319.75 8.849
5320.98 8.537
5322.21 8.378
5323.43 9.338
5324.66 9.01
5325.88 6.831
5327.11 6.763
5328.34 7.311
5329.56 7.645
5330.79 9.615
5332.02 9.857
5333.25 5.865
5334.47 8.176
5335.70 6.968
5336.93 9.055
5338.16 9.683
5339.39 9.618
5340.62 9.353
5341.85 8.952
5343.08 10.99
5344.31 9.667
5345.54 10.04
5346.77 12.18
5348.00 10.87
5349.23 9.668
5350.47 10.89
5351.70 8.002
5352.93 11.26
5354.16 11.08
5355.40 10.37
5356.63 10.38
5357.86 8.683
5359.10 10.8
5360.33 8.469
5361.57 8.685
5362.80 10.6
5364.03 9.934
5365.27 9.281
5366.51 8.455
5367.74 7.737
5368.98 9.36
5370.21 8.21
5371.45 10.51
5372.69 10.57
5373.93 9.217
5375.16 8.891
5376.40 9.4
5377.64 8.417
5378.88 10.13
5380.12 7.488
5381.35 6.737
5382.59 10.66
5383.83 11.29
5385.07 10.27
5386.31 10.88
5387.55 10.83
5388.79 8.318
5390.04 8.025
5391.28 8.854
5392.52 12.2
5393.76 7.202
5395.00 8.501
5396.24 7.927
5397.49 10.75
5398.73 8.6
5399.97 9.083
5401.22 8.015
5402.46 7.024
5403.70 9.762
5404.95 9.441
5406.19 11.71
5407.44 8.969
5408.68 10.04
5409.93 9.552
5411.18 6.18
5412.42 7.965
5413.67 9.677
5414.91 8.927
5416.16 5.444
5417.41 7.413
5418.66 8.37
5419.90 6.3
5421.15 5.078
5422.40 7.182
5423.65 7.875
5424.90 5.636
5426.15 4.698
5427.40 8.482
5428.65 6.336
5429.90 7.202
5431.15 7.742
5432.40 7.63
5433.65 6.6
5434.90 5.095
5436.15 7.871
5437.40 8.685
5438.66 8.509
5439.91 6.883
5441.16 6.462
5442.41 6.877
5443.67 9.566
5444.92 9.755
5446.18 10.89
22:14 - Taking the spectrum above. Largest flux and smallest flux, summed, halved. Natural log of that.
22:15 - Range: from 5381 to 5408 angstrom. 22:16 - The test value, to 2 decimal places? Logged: 2.25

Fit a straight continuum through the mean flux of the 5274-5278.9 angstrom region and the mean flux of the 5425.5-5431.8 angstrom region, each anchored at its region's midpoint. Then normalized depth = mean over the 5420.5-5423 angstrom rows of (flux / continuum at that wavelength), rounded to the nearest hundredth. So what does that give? 0.88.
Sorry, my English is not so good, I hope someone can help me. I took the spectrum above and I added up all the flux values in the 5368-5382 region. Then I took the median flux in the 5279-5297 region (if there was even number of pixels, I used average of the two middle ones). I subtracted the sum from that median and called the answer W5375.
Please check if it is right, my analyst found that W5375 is -90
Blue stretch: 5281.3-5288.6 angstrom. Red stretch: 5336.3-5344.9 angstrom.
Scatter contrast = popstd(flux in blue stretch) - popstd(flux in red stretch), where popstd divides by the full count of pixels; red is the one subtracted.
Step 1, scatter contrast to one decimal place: 1.2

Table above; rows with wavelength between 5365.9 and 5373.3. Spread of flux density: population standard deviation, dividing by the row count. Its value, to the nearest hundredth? 1.10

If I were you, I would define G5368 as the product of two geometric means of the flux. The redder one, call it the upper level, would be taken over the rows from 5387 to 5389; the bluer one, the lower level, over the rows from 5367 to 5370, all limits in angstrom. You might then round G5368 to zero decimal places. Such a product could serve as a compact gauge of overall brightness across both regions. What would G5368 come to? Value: 81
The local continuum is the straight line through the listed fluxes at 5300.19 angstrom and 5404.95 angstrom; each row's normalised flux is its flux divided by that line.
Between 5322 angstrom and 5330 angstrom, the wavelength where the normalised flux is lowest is 5327.11 angstrom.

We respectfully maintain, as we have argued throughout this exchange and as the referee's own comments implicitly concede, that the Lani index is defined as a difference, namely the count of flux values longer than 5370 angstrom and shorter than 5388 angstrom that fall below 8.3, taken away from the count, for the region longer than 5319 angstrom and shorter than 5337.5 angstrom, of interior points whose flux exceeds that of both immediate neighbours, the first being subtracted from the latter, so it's 0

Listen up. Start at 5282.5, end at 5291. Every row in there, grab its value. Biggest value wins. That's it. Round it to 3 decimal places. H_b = 11.770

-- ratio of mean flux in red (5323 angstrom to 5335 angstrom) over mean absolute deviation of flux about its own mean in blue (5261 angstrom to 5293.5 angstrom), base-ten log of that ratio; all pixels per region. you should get 0.85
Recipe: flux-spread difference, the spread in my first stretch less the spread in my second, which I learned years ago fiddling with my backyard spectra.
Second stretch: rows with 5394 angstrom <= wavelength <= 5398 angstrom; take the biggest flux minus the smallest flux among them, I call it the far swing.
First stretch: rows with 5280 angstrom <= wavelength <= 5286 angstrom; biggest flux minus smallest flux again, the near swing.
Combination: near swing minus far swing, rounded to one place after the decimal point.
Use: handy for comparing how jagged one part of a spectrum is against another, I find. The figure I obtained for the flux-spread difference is 1.7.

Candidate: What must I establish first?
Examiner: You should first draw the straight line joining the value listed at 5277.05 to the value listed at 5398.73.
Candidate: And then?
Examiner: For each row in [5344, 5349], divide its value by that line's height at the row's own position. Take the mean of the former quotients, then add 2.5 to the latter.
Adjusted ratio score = 3.69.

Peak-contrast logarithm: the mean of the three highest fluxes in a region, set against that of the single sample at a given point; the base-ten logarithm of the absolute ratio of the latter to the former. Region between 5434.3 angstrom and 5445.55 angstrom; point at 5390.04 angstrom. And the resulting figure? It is -0.07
